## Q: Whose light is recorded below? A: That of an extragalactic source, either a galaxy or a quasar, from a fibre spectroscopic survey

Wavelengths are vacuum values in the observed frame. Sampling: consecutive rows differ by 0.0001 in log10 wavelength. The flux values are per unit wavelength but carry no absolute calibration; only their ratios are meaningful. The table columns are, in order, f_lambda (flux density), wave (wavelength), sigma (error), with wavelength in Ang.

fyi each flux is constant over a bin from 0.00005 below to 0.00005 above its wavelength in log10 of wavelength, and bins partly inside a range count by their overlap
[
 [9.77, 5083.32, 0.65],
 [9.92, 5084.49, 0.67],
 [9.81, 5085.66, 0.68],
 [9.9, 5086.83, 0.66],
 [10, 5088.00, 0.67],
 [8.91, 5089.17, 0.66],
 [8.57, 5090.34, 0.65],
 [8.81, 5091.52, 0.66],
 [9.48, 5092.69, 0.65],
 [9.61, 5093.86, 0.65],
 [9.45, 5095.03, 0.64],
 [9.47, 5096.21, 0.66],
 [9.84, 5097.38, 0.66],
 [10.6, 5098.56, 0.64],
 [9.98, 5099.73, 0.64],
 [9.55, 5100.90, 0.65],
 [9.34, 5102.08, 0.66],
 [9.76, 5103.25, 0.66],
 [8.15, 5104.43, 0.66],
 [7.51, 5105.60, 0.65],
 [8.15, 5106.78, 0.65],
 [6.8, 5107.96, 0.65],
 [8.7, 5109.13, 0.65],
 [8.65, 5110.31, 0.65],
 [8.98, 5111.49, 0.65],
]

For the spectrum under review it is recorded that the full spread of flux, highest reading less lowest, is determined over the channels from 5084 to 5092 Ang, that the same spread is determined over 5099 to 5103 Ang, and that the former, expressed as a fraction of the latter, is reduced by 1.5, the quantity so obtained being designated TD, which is 0.7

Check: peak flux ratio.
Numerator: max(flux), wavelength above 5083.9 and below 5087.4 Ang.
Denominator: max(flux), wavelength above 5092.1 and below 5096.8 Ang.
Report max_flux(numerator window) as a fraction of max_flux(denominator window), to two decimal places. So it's 1.03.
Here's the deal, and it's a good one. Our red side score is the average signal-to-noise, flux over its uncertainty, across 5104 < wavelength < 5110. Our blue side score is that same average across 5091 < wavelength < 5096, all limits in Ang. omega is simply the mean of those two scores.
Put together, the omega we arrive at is 13.2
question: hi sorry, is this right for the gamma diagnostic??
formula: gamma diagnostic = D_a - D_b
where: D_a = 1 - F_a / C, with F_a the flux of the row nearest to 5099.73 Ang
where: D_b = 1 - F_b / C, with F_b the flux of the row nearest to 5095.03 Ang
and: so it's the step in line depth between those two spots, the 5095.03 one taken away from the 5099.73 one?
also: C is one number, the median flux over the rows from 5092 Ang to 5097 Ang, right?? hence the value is -0.06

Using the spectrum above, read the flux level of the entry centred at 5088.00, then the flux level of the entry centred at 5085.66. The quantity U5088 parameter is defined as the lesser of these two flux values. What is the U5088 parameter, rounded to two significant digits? 9.8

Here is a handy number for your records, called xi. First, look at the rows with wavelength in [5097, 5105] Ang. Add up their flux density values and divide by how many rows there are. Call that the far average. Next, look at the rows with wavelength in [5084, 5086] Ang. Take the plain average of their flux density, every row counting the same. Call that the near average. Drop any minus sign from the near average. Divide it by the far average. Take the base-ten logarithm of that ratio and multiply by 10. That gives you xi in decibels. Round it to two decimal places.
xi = 0.12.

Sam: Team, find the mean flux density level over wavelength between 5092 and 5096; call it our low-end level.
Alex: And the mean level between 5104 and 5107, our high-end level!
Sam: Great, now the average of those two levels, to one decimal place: 8.7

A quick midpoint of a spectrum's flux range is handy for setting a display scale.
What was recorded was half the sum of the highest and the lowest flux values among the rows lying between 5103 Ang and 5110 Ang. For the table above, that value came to 8.3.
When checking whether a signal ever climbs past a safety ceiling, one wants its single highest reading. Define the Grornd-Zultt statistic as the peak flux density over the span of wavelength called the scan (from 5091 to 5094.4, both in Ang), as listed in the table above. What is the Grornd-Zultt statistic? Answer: 9.61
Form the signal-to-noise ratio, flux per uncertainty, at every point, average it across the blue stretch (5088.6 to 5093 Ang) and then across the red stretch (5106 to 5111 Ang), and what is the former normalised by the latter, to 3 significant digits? 1.10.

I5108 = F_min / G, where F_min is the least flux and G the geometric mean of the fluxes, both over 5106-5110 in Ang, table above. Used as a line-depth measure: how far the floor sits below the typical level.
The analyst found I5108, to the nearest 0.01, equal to 0.87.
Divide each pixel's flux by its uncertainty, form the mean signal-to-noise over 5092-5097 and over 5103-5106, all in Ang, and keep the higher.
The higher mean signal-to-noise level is 14.6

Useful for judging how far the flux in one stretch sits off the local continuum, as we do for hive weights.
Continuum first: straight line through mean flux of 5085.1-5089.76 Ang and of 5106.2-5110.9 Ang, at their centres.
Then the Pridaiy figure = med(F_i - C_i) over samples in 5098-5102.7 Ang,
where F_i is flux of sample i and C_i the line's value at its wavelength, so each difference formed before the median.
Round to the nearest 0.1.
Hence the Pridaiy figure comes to 1.1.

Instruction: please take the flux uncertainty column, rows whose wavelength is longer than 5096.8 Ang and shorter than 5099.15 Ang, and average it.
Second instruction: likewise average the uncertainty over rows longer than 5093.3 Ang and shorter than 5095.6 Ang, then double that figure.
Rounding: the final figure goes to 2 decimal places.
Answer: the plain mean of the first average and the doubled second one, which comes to 0.97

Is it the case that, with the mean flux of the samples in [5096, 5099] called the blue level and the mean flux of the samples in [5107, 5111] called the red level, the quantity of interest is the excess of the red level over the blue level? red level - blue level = -1.9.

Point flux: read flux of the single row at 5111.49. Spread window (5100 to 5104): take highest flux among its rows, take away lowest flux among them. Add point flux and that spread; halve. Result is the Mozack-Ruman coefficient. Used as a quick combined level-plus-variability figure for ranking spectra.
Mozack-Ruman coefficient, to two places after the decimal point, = 4.70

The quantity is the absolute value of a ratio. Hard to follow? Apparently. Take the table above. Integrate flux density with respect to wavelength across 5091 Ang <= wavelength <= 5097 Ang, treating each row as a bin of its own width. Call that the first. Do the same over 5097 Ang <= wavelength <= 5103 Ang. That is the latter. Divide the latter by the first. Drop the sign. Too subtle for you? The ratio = 1.05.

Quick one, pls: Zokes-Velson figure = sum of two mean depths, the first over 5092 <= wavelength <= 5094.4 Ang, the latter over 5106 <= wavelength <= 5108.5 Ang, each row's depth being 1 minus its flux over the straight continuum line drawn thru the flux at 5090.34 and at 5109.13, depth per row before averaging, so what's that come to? 0.03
